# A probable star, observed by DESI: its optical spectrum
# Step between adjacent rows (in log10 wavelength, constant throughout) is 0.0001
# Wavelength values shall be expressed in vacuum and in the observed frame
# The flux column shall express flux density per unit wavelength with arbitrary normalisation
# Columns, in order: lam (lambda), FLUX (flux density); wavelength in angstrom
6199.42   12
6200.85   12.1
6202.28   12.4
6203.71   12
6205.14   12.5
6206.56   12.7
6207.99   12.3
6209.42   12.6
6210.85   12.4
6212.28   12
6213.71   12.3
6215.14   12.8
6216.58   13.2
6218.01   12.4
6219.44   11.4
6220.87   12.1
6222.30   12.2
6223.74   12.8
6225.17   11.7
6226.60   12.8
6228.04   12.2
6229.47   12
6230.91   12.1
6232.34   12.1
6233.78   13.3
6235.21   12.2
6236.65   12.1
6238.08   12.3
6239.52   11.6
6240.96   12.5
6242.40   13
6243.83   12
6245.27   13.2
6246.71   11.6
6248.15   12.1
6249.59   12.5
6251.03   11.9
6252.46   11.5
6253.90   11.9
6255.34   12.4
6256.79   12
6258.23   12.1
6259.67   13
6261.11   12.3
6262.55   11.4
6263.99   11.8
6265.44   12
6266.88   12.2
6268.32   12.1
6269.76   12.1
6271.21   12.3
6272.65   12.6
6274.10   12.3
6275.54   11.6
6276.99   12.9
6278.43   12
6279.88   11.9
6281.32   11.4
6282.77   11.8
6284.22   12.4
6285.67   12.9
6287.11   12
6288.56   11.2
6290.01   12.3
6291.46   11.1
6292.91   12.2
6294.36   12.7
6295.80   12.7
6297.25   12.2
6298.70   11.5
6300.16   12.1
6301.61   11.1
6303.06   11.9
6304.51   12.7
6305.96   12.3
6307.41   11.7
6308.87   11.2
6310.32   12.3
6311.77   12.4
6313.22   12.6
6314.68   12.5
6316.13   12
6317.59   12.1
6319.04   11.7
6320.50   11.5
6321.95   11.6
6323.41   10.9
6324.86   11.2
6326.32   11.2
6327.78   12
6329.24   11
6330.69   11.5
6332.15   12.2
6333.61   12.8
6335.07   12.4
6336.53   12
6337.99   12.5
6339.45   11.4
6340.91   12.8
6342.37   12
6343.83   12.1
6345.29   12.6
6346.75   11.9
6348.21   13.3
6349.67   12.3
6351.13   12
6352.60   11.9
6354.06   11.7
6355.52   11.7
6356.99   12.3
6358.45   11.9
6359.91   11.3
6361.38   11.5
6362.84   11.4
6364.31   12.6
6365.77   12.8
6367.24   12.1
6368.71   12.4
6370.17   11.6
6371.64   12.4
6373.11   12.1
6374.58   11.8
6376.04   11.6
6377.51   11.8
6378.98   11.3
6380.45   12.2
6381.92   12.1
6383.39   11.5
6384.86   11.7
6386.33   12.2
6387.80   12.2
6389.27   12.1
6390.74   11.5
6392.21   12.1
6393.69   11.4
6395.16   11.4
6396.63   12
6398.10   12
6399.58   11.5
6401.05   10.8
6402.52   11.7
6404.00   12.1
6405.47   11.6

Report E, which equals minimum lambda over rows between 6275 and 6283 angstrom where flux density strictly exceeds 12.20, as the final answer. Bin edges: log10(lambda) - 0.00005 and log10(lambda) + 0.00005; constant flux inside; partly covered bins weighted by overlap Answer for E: 6276.99 angstrom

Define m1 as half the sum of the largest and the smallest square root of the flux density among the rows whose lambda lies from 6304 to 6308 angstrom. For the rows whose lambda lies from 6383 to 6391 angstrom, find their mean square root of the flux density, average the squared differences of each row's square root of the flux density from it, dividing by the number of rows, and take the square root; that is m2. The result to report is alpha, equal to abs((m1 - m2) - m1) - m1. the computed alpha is -3.45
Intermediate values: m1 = 3.49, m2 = 0.045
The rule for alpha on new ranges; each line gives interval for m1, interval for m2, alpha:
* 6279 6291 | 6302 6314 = -3.40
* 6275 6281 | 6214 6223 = -3.42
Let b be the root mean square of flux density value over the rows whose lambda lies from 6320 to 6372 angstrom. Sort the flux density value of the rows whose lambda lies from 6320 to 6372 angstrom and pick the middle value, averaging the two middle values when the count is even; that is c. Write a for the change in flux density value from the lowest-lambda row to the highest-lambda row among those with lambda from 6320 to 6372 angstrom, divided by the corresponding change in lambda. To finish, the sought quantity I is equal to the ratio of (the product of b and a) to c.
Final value 0.02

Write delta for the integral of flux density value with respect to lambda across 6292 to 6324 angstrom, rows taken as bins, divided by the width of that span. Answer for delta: 12.0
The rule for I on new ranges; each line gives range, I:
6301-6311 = 0.14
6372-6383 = 0.00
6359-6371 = 0.03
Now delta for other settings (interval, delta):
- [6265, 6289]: 12.1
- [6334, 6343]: 12.2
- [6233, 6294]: 12.1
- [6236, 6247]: 12.3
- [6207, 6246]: 12.4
